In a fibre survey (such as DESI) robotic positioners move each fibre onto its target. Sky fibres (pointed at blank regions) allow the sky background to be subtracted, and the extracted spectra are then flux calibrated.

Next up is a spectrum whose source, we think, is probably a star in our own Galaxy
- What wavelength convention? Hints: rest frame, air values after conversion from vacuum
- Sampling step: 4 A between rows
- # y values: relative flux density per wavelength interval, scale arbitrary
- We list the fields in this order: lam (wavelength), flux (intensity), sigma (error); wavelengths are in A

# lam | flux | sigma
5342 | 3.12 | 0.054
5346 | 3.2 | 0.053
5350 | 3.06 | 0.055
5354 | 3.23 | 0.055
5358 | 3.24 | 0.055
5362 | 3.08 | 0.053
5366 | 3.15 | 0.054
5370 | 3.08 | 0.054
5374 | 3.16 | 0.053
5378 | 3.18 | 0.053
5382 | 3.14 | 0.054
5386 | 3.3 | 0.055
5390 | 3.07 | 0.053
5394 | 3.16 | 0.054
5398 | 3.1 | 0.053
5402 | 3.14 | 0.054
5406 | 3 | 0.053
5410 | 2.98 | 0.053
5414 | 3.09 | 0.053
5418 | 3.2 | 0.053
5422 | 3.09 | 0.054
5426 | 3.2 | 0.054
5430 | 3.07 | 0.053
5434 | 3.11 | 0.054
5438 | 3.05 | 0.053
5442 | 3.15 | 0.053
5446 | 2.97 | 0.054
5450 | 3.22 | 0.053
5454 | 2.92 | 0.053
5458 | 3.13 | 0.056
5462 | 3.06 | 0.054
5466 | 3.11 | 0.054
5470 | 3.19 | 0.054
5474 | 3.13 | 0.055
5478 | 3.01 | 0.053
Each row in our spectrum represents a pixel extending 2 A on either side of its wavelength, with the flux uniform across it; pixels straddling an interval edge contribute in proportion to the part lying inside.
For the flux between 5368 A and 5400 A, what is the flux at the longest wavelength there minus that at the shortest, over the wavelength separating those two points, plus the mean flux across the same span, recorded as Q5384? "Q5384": 3.15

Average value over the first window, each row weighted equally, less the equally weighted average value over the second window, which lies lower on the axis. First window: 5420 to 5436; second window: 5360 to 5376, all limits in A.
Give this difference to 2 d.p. 0.00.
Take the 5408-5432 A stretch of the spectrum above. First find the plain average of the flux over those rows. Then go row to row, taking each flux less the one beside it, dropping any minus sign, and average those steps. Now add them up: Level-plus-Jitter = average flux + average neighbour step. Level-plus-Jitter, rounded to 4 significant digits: 3.219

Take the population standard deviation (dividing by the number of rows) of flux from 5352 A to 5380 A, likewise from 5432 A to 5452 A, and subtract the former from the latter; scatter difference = 0.026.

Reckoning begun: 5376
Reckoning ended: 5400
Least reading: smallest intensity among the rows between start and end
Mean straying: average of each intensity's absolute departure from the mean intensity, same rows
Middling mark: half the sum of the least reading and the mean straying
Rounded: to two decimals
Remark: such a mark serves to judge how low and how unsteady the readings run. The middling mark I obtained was 1.56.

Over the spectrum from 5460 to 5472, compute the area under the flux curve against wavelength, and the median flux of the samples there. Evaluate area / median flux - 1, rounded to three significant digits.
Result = 11.0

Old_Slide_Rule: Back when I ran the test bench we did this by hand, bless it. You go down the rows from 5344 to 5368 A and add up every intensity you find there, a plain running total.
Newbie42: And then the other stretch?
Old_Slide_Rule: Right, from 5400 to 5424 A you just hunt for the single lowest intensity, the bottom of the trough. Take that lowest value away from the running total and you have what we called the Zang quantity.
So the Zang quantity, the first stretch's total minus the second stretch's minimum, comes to 16.0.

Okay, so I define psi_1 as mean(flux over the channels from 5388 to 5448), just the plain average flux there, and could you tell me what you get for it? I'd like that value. 3.09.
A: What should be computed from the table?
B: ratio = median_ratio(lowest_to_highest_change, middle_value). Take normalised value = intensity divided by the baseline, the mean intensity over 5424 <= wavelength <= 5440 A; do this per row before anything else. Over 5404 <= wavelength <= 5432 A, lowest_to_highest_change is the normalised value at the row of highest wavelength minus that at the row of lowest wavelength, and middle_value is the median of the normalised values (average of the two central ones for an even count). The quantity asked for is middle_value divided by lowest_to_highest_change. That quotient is 44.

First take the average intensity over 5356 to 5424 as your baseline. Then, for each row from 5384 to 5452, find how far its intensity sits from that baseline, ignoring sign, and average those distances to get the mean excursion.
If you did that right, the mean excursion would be 0.072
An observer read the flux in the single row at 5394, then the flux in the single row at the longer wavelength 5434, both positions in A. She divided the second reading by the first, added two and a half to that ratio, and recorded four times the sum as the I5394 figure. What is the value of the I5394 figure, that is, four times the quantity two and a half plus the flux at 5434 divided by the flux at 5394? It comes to 13.9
